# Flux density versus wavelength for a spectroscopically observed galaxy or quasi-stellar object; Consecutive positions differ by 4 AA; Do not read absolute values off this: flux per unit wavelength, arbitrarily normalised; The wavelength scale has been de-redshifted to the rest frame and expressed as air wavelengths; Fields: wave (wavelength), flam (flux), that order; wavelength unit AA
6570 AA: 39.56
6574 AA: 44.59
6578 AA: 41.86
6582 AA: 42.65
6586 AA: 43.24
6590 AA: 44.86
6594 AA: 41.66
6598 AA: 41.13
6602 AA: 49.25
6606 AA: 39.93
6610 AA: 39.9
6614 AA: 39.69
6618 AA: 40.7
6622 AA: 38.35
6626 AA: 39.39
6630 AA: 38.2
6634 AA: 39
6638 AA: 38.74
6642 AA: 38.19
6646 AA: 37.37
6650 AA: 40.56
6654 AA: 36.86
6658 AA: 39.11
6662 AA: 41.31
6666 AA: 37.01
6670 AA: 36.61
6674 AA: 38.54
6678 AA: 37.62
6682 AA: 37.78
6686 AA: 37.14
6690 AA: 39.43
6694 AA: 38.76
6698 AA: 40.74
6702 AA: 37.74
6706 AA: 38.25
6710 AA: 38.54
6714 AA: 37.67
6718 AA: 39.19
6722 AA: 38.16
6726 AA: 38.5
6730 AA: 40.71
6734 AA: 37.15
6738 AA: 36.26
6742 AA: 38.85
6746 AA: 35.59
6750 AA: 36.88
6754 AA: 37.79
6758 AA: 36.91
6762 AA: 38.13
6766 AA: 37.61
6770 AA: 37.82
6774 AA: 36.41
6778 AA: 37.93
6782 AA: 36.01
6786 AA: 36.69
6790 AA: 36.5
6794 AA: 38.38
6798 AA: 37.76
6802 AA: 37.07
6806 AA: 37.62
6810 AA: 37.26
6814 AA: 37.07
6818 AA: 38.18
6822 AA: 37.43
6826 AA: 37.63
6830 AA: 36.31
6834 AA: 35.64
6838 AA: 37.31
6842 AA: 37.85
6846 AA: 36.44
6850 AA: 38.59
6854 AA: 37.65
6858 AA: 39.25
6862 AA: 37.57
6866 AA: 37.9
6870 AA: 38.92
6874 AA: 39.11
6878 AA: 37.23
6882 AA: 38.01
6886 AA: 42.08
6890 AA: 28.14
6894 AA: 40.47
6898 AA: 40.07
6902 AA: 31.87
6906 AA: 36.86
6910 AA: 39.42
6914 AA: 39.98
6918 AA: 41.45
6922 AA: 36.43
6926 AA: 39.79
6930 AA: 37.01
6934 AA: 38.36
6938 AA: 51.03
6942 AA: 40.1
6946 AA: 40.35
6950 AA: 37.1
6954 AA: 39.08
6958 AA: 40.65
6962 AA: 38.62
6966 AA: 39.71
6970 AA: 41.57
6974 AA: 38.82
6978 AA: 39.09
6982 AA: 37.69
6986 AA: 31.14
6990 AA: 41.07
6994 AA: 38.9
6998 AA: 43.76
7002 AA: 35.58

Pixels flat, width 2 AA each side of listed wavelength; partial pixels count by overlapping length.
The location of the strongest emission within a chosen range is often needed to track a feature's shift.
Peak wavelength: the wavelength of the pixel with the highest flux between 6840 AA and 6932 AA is 6886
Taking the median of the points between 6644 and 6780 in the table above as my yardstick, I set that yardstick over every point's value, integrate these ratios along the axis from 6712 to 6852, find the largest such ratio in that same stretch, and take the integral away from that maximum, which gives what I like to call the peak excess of -140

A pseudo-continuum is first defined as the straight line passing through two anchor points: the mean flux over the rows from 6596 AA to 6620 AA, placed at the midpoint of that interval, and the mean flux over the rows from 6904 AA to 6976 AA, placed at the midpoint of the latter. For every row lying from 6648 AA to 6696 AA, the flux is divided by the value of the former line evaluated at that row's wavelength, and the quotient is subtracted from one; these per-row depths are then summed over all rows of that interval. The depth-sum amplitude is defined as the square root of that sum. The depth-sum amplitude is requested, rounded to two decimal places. 0.93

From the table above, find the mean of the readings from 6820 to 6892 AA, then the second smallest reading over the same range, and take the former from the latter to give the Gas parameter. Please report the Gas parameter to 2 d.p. -1.75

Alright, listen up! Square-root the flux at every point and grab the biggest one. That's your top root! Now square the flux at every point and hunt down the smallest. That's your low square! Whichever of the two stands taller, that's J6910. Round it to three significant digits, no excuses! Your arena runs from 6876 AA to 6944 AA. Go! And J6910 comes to 792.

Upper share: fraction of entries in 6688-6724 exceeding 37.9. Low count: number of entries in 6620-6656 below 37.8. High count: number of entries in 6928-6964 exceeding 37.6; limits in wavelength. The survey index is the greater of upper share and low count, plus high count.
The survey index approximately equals 9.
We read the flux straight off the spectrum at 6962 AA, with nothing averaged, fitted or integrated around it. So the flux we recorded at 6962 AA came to 38.62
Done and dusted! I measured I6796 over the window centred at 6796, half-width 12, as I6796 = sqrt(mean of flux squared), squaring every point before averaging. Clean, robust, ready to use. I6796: 37.3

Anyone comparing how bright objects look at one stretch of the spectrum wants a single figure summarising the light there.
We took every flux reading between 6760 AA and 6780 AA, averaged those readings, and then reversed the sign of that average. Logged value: -37.6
